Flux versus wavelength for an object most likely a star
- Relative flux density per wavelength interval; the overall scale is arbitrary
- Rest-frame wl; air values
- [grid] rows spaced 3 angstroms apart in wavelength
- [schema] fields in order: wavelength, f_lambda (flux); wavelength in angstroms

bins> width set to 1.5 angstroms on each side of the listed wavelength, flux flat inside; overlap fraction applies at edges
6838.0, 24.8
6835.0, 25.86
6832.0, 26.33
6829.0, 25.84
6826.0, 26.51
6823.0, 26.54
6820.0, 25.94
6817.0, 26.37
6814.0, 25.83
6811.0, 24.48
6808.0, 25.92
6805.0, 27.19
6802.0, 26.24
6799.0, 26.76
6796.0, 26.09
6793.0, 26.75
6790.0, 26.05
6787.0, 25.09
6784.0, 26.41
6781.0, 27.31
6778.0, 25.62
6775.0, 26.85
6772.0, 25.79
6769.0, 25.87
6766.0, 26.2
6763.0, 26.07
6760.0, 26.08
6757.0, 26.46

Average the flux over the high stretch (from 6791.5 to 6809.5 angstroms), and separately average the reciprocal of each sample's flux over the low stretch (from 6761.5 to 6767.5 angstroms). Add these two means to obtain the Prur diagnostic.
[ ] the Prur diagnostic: 26.5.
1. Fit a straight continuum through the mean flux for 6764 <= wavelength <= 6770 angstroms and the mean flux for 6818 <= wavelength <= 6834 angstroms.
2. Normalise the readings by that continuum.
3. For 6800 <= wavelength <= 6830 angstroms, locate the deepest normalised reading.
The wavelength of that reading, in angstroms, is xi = 6811.0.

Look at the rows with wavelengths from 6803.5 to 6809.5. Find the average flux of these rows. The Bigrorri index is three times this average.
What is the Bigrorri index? 79.7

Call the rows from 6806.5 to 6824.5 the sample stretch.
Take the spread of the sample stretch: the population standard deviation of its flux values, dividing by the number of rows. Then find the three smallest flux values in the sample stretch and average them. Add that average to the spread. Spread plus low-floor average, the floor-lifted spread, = 26.1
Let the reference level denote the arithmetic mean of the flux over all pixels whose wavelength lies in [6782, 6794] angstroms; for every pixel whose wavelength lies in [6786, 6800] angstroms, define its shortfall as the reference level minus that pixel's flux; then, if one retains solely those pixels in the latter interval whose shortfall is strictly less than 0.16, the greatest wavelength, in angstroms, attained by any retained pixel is 6799.0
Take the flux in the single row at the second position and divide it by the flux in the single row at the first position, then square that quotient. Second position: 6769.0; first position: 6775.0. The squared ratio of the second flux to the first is 0.93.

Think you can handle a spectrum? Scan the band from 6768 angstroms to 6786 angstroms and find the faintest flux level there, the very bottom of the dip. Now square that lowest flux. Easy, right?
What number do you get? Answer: 656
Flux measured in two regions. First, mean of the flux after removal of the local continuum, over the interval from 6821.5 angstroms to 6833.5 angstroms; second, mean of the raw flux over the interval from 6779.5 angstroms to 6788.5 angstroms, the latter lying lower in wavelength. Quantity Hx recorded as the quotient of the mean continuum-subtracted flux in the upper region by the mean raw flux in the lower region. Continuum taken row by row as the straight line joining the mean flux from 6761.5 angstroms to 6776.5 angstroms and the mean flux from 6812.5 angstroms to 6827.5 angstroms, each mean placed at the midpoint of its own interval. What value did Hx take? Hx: 0.002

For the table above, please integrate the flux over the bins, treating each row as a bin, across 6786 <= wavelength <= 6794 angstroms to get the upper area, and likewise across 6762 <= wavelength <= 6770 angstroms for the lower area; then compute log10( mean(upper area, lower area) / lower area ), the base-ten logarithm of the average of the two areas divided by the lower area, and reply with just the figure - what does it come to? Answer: -0.001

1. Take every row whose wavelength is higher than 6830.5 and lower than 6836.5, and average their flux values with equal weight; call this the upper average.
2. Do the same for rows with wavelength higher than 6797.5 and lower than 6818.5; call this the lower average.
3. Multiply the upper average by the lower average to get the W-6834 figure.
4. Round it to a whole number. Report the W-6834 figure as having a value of 681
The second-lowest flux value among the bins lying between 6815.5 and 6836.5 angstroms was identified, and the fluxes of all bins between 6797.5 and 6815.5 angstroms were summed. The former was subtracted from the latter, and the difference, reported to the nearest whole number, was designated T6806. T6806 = 131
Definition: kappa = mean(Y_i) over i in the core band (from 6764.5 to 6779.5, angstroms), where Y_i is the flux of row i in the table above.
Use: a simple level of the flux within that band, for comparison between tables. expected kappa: 26.07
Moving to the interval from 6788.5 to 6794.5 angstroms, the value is 26.40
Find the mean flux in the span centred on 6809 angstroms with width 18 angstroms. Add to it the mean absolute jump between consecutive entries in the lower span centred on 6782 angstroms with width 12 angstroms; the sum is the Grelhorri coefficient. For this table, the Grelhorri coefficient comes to 27.3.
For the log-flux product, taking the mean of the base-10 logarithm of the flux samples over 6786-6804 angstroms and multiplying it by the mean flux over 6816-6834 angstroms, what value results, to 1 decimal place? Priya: 37.2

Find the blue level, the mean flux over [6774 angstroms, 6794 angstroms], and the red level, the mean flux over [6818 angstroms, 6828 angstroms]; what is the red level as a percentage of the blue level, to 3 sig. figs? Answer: 100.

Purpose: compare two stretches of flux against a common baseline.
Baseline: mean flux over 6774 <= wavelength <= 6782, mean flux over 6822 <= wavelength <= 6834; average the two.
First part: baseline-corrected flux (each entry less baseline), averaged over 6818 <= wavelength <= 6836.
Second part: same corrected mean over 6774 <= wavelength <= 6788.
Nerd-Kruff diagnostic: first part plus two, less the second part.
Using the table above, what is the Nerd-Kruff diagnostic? 1.91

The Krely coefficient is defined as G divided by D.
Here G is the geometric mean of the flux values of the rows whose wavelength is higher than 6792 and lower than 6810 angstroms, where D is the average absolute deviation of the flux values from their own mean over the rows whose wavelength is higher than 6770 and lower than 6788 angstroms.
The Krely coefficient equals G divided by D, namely 39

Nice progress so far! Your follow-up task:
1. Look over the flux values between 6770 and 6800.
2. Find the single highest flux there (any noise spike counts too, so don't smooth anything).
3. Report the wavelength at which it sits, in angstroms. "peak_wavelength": 6781.0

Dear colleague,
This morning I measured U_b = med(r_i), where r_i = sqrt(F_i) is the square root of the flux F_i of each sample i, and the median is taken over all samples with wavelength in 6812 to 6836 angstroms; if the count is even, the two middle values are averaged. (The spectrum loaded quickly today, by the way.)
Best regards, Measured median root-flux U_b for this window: 5.11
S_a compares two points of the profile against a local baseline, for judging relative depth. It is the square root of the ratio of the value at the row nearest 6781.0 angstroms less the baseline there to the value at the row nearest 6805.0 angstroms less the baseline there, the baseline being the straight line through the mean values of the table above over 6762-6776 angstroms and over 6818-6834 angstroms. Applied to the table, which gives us 1.1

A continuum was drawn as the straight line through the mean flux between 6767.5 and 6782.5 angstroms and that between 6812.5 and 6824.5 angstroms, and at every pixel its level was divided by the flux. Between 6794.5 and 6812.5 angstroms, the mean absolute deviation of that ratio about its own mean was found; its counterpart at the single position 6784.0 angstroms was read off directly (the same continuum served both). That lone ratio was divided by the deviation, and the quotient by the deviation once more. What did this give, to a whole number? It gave 1745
